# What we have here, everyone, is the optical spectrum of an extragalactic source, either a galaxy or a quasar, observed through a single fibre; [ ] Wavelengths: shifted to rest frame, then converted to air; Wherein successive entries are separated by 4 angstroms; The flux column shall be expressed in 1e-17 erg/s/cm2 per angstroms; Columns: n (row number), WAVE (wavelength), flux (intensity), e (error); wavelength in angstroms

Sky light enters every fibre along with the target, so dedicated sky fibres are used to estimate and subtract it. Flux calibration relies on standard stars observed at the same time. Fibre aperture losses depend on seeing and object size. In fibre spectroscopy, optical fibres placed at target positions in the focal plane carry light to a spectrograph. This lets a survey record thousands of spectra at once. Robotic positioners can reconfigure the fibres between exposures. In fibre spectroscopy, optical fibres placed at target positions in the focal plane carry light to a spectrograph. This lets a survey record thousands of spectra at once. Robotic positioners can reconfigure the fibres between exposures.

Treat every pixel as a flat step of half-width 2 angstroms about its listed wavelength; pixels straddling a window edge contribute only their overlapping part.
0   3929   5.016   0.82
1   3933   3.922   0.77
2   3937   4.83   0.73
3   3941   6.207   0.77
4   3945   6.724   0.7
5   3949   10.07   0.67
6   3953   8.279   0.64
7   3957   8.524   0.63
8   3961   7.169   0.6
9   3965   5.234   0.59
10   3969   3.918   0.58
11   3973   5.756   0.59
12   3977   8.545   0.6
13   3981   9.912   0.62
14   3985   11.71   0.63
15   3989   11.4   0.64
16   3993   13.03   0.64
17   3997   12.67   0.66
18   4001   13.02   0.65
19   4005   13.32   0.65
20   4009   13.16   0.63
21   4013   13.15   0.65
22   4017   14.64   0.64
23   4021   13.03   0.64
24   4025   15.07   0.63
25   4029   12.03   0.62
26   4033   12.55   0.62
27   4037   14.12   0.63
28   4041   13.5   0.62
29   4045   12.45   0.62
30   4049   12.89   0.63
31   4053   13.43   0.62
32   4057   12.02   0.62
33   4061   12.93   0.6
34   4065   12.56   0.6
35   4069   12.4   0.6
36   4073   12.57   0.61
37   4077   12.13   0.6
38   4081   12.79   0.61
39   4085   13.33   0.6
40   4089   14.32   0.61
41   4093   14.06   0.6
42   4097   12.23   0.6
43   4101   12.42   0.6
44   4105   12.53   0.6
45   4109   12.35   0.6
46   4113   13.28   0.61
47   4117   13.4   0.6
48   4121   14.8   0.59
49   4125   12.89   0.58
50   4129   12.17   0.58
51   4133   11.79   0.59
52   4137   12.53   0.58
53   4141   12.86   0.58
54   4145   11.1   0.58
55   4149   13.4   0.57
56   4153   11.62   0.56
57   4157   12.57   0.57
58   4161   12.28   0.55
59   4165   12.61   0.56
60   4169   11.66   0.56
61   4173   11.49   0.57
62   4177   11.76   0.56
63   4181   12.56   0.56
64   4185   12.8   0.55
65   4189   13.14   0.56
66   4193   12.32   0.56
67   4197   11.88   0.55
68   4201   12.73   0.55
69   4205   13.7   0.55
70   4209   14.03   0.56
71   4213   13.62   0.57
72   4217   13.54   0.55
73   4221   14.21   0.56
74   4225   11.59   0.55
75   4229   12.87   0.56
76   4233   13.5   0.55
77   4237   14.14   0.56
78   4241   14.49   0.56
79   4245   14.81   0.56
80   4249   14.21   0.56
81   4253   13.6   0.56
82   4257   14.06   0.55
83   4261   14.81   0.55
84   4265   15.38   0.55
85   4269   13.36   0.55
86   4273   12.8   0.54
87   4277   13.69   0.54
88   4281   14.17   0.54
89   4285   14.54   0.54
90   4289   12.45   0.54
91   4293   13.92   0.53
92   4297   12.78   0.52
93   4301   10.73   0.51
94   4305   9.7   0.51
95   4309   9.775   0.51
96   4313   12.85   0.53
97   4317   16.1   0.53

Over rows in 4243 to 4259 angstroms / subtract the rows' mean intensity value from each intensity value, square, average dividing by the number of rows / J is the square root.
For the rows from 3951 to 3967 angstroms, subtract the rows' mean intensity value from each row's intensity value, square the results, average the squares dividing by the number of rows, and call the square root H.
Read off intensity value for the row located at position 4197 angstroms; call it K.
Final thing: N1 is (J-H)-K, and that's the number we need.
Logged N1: -12.7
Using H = 1.30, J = 0.4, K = 11.88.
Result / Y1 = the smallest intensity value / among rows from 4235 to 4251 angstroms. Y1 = 14.14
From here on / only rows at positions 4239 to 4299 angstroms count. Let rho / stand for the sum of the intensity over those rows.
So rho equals 209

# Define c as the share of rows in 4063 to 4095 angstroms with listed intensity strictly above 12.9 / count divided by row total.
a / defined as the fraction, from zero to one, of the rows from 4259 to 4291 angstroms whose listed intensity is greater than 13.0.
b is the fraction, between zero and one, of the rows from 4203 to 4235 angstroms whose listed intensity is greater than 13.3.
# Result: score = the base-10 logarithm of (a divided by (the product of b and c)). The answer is 0.4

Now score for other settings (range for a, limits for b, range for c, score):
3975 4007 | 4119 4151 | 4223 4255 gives 0.3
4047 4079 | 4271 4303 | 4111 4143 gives -0.2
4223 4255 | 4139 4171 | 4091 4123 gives 1.1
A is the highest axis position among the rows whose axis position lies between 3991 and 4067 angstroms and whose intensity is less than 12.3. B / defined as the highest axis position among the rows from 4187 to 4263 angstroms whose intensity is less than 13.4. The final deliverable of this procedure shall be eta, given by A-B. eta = -172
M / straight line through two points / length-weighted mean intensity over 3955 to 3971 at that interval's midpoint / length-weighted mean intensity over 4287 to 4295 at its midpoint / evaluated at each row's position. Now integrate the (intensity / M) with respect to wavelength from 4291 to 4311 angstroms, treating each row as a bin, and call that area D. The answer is 17 angstroms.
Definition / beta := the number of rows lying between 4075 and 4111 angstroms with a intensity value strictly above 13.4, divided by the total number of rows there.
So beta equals 0.2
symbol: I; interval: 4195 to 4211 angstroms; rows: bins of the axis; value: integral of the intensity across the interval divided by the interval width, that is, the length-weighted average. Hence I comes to 13.1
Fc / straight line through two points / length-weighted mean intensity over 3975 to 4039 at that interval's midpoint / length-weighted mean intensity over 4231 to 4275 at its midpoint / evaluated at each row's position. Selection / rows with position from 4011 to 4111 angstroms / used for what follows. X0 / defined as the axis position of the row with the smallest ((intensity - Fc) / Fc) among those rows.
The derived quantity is 4097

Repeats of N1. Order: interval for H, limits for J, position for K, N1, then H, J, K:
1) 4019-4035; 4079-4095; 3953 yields -8.8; 1.15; 0.6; 8.279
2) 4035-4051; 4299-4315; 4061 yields -12.3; 0.63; 1.3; 12.93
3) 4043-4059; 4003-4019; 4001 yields -12.9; 0.52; 0.6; 13.02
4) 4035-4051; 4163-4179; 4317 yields -16.3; 0.63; 0.4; 16.1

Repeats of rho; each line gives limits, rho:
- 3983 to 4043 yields 196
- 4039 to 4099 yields 194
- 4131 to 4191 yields 184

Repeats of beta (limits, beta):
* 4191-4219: 0.6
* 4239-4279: 0.8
